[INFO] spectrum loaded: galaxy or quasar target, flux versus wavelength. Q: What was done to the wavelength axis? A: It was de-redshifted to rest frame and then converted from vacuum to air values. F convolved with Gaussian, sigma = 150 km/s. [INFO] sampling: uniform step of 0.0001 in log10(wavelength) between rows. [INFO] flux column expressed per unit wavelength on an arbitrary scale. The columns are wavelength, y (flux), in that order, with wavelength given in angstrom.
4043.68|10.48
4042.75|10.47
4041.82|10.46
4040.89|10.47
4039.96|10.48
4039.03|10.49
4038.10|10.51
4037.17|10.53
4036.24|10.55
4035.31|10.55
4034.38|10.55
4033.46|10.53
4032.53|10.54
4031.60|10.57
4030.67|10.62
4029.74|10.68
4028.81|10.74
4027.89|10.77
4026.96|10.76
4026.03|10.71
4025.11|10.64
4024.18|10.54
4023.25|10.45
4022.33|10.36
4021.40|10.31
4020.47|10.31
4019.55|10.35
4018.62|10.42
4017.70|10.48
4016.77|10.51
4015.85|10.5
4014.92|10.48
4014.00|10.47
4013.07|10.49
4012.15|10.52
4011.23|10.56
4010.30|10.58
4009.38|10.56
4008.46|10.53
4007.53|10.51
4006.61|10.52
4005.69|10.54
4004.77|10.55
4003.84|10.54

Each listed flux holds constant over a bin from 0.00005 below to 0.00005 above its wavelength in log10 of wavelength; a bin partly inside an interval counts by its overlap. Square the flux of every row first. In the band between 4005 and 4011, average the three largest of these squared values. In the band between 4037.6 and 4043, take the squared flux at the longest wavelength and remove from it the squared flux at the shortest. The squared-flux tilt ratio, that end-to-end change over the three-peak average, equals -0.008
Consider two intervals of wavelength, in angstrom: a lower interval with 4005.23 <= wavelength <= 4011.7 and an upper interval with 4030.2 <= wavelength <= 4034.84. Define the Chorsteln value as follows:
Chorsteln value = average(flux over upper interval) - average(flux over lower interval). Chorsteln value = 0.02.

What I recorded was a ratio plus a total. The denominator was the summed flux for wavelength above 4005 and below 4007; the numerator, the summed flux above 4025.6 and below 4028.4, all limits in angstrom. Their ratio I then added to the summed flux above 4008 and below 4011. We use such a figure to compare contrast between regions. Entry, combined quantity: 33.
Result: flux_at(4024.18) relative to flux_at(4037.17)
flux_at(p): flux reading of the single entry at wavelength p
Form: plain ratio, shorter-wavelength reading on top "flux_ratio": 1.00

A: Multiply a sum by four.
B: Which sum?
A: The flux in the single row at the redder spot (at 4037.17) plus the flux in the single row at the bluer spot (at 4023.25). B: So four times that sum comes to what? 83.9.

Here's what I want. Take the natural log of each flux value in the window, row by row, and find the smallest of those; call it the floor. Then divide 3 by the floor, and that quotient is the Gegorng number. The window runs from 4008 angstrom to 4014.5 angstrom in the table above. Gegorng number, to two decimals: 1.28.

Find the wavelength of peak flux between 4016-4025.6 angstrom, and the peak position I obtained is 4025.11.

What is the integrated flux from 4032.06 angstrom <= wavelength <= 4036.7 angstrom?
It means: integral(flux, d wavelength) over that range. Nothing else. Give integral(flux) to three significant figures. 49.0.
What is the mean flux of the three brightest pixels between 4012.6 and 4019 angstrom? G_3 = 10.5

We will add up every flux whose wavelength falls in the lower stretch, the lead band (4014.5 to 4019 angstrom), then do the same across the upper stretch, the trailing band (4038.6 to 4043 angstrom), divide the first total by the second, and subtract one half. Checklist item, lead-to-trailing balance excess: 0.500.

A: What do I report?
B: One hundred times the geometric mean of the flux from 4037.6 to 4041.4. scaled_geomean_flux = 1049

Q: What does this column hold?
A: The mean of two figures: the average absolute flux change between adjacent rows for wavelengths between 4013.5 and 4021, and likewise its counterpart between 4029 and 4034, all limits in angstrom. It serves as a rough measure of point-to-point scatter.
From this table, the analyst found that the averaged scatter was 0.036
